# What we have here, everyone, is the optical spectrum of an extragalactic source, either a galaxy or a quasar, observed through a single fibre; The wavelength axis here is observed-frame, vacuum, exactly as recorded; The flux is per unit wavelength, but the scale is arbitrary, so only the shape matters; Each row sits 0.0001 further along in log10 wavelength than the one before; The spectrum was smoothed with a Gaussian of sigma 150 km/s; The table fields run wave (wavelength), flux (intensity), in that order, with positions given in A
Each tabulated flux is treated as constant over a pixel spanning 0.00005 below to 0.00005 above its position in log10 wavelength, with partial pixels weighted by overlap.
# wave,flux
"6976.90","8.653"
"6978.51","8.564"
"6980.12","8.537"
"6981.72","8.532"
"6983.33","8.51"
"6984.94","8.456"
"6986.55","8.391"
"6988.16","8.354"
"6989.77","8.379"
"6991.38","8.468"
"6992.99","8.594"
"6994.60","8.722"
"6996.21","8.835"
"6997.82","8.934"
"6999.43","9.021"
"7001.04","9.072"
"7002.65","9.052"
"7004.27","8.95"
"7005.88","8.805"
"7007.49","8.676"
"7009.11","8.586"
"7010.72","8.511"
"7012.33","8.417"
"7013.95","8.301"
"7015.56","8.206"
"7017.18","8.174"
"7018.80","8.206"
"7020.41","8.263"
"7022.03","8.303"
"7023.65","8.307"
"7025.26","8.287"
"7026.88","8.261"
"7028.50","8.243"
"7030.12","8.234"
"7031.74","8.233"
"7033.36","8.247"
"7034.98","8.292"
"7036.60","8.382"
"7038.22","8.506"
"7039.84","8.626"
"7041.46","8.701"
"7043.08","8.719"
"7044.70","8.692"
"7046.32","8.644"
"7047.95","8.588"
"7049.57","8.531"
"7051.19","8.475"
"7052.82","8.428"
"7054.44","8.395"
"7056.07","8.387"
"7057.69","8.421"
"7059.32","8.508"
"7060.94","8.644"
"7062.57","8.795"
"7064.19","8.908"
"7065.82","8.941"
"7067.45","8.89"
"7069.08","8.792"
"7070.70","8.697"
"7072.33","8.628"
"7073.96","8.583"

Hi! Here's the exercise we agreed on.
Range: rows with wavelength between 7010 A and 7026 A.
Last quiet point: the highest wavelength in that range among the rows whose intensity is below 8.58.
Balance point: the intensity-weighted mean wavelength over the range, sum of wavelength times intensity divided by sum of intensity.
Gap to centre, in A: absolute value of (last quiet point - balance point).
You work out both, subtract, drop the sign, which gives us 7.3 A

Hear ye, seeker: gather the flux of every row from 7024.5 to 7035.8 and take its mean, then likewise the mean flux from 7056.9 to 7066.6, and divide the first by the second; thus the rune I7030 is 0.95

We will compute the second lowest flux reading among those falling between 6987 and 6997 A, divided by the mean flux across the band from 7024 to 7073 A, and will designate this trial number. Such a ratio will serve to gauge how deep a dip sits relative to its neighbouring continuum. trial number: 0.982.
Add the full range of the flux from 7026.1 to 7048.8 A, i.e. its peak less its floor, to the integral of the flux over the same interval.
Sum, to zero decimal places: 192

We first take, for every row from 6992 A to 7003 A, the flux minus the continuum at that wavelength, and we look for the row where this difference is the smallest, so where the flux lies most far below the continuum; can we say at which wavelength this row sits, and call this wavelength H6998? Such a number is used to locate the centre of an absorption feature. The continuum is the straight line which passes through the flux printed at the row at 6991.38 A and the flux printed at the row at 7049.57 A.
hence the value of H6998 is 6992.99 A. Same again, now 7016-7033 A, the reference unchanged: 7017.18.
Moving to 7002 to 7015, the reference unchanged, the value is 7013.95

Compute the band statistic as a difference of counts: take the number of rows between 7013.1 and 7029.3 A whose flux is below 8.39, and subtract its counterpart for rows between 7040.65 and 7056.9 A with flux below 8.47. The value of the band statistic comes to 7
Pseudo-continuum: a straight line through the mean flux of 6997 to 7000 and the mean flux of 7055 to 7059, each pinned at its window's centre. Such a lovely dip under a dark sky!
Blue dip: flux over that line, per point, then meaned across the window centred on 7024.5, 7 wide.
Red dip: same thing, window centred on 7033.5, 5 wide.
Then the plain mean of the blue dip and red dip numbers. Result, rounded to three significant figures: 0.953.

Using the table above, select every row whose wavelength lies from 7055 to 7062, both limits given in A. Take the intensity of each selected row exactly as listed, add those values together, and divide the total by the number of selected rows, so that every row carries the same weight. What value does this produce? 8.49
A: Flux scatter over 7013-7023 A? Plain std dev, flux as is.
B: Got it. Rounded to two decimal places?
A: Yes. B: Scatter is 0.05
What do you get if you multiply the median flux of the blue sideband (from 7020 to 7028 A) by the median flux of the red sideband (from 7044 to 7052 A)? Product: 71.2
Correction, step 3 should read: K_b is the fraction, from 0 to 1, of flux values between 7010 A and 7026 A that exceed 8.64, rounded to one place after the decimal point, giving 0.0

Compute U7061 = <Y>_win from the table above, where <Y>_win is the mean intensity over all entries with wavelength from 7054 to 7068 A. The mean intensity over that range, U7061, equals 8.65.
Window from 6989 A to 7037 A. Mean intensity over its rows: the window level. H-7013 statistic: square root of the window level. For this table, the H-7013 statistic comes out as 2.915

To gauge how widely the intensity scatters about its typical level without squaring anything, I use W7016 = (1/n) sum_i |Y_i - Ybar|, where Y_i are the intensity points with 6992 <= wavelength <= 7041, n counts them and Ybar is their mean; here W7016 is 0.25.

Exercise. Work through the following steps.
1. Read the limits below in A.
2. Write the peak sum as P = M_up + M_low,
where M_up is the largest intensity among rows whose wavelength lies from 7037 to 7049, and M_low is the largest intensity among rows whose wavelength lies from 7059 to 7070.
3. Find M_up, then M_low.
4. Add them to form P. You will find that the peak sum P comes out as 17.7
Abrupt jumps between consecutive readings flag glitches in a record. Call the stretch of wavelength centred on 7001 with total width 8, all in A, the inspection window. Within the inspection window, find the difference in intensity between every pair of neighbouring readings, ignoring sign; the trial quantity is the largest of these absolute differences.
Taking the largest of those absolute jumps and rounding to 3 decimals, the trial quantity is 0.102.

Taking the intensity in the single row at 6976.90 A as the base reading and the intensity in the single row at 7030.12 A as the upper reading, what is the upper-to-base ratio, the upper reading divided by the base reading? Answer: 0.95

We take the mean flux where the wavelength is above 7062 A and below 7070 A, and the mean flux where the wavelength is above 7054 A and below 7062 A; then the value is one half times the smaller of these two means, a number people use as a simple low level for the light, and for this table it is 4.24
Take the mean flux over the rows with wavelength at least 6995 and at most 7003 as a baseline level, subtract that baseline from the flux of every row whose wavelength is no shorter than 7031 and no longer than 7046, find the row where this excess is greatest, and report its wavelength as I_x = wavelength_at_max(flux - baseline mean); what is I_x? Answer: 7043.08 A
